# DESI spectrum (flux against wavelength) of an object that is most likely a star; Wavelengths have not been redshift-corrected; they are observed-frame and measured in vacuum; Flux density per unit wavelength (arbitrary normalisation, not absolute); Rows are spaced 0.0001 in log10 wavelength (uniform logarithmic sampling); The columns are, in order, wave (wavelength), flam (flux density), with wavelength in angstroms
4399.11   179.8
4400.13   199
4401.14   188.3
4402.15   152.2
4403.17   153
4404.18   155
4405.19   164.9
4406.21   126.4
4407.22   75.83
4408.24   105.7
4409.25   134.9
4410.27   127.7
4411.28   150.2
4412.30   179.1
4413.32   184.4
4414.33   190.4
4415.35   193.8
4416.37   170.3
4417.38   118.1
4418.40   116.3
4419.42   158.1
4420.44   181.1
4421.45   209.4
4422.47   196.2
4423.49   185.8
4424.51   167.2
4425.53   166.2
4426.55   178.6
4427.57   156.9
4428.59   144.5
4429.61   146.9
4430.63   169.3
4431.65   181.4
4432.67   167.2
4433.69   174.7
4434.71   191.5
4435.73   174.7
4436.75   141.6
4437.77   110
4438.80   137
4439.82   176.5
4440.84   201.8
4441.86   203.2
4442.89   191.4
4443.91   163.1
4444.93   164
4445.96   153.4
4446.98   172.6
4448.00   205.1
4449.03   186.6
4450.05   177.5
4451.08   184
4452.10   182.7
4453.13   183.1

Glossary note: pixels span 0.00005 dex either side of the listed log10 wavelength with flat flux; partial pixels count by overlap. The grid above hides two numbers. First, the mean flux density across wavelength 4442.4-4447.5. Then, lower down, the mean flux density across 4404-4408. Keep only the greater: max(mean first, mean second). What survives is 169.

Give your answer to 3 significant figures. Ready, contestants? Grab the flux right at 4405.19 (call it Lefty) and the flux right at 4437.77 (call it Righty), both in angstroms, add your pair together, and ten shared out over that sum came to 0.0364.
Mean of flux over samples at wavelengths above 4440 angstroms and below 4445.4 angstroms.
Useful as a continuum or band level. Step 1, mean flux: 185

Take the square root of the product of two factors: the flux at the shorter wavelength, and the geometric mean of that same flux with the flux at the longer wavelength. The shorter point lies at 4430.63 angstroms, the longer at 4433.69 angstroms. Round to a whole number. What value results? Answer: 171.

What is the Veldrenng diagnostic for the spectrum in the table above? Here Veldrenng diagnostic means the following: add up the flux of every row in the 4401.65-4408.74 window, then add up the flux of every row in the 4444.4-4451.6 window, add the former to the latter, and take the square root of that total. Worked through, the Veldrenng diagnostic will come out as 46.7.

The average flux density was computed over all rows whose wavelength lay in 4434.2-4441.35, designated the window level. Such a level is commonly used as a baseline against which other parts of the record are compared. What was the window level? 162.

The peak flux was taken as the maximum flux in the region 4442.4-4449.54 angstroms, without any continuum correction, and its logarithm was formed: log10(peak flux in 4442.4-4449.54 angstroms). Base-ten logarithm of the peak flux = 2.312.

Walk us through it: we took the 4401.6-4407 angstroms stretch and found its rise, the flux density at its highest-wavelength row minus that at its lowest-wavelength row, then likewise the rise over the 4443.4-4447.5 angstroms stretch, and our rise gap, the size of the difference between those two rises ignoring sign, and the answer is 35.3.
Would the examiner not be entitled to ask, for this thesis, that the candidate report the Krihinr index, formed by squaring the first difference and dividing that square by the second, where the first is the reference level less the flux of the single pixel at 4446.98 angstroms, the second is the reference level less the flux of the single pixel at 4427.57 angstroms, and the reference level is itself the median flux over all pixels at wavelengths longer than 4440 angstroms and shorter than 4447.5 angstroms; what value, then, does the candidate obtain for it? 0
